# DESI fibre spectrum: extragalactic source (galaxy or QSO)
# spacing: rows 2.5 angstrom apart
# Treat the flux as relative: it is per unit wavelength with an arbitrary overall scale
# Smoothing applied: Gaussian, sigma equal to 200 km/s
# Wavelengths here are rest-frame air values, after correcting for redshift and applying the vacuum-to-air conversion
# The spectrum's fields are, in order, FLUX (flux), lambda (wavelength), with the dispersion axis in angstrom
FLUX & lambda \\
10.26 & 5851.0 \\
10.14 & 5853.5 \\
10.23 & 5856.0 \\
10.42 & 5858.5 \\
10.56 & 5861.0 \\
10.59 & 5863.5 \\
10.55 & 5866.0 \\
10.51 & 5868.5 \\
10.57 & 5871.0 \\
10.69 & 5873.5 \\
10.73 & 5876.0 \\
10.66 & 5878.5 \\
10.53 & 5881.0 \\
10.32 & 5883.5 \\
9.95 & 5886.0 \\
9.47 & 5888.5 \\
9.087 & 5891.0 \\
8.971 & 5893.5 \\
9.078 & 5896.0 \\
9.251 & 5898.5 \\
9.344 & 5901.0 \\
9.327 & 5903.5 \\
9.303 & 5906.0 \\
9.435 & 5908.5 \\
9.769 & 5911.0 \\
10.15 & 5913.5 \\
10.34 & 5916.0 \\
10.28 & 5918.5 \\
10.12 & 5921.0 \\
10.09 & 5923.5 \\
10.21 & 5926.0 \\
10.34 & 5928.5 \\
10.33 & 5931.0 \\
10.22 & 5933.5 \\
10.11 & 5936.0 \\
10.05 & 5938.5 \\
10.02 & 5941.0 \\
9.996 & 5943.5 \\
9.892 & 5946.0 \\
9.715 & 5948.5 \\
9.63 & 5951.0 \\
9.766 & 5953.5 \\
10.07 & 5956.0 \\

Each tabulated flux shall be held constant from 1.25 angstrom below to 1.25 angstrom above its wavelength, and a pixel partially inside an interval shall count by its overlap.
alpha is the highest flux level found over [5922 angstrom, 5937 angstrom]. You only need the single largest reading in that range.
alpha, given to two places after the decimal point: 10.34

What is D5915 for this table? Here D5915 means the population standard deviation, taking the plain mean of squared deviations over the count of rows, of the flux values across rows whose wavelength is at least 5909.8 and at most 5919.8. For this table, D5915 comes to 0.22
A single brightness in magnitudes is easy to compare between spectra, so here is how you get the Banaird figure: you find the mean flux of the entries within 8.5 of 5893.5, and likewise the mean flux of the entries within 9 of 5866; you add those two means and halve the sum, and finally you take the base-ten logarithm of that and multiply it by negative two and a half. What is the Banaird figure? -2.49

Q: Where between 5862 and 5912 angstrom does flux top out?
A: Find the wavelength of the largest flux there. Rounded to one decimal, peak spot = 5876.0 angstrom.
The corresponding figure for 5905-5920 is 5916.0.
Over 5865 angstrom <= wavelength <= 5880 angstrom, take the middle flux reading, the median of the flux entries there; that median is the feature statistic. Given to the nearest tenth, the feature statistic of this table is 10.6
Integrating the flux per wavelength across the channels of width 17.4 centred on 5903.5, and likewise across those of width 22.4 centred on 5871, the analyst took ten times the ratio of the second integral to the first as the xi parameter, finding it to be 15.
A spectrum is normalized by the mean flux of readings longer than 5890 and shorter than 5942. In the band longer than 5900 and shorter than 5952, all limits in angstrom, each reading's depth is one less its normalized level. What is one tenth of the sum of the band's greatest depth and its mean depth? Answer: 0.0037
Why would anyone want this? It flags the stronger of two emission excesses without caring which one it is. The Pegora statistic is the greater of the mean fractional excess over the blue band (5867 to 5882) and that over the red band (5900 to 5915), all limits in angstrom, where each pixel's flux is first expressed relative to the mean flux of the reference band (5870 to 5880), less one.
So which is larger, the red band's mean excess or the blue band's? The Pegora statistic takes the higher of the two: 0.00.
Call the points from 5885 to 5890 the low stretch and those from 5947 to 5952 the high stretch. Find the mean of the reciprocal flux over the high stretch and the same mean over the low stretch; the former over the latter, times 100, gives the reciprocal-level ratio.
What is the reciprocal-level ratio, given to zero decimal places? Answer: 100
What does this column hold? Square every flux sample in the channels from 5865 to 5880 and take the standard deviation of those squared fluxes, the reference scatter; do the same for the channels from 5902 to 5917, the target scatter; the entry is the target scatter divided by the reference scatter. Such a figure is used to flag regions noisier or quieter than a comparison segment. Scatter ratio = 5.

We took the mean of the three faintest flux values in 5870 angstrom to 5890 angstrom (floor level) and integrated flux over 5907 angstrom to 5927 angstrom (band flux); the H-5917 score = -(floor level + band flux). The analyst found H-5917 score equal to -211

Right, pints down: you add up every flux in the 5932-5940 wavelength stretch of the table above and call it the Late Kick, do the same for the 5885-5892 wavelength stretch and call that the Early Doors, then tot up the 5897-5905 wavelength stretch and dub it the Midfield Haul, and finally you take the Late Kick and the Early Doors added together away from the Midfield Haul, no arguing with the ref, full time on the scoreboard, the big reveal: -31.0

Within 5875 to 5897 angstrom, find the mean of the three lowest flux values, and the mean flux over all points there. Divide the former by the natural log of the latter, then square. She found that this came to 15.6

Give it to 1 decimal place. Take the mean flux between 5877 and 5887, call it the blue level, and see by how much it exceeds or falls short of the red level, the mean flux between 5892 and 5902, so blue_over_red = 1.2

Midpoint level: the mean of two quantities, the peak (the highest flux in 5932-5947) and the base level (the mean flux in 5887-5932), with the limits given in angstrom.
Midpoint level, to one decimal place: 10.0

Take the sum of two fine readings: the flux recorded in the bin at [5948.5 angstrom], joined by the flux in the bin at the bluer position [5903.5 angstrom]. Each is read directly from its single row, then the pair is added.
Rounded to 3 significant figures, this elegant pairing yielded 19.0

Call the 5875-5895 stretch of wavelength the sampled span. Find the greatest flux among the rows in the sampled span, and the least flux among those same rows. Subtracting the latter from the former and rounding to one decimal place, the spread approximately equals 1.8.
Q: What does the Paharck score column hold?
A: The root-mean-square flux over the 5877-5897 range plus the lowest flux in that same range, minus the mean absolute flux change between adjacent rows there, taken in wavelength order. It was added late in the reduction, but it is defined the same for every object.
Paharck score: 18.5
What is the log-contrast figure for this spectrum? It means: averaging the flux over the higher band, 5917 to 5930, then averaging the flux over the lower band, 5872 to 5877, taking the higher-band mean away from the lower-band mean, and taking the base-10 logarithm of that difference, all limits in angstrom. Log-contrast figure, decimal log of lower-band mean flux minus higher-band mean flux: -0.3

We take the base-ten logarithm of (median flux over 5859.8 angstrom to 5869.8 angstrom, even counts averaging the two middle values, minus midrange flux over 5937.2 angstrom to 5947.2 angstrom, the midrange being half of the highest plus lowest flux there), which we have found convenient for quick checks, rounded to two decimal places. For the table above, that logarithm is -0.23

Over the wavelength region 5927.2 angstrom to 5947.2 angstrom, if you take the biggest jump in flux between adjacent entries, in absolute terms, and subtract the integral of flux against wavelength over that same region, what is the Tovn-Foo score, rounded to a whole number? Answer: -202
